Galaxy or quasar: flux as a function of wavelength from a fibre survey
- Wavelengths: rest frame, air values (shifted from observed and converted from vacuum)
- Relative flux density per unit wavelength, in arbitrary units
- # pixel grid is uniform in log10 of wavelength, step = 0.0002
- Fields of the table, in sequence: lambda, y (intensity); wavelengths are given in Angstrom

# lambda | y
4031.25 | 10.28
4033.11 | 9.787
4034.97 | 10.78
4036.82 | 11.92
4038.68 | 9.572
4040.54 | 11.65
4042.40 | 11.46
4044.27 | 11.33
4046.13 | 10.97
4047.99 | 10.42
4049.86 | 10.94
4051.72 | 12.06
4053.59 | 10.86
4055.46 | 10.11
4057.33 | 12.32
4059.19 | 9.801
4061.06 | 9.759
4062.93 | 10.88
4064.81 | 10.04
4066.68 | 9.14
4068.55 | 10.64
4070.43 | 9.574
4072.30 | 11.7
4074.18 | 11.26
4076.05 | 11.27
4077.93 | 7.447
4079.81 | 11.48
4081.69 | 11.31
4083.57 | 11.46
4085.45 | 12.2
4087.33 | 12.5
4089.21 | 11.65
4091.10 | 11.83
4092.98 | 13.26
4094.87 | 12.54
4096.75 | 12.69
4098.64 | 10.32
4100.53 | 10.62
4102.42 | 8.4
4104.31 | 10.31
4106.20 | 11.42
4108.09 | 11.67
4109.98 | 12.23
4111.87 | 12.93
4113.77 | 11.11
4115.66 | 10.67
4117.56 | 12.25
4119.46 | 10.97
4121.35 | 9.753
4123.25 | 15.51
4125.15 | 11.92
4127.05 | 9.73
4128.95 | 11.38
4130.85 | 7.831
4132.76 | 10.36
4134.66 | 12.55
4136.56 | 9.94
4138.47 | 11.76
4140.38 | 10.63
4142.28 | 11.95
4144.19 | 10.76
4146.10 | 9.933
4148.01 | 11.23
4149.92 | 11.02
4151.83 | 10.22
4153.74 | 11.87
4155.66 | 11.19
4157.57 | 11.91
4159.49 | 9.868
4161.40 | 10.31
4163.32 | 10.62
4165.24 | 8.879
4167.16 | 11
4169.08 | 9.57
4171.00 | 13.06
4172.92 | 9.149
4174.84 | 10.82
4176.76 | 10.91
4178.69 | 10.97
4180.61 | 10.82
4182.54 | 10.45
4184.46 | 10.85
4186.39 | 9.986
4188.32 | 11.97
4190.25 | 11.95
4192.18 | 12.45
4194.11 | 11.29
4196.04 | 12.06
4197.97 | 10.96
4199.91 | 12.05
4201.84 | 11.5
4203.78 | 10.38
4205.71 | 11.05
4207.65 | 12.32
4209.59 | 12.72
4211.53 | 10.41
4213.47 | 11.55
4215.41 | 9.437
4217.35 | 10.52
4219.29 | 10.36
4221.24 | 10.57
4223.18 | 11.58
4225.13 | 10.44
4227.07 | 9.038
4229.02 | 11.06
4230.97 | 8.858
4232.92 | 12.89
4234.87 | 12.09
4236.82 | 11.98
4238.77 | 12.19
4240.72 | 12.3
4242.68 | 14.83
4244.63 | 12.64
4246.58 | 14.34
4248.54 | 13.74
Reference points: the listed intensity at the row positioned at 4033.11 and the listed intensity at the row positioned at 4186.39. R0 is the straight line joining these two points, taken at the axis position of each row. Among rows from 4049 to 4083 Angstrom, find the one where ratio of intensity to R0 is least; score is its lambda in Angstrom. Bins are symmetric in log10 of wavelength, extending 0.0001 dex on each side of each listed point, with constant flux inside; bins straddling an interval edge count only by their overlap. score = 4077.93 Angstrom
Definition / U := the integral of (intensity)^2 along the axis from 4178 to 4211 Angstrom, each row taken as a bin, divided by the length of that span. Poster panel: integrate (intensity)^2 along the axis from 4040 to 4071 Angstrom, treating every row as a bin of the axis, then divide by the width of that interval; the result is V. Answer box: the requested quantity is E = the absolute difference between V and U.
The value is 15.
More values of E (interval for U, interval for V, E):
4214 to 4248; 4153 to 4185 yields 19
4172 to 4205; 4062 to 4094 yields 0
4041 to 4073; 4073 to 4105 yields 12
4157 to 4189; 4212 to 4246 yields 17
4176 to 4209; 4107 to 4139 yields 2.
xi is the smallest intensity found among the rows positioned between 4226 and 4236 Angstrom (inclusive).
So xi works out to 8.858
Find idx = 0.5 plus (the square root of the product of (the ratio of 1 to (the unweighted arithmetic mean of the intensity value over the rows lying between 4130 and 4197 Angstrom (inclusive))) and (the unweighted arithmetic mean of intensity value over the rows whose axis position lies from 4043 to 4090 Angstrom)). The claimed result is 1.50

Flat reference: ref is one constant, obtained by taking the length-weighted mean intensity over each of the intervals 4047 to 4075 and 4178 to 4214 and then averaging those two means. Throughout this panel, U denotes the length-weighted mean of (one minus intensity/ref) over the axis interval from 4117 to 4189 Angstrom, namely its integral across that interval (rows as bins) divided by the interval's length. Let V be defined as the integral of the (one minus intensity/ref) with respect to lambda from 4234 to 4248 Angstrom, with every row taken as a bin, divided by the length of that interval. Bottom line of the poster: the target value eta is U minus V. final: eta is 0.19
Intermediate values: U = 0.010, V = -0.177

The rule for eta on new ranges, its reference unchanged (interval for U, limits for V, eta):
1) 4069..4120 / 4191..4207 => 0.02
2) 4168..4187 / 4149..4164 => 0.02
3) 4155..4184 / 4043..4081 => 0.00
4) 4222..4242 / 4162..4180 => -0.07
